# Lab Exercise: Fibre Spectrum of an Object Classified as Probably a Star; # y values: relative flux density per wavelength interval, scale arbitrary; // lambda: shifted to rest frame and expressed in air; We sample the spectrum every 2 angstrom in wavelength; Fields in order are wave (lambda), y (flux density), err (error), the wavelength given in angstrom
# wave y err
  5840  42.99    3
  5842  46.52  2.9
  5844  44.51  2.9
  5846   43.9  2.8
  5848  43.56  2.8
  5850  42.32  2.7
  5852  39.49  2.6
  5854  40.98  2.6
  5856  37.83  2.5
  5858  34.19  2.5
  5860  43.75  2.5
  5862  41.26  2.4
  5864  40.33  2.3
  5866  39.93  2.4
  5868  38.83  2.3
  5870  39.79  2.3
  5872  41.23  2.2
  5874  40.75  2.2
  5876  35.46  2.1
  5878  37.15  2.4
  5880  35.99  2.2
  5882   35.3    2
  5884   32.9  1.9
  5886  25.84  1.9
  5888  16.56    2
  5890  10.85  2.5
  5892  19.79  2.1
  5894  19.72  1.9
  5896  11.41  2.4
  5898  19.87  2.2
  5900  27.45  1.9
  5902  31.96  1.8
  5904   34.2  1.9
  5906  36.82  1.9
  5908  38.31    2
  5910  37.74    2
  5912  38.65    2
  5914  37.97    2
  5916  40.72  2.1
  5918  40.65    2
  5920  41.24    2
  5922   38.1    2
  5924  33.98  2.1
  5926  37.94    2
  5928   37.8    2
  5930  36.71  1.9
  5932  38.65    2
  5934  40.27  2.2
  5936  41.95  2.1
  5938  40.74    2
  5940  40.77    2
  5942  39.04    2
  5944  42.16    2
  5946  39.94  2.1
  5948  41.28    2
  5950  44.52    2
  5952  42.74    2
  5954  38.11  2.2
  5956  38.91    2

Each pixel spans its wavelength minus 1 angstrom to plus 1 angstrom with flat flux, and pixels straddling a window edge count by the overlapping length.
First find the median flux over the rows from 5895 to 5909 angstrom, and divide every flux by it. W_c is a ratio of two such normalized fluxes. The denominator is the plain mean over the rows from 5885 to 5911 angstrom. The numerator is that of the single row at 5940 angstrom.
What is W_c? 1.60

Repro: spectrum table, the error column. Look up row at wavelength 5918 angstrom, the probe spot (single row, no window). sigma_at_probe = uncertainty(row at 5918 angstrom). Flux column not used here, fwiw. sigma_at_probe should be 2.00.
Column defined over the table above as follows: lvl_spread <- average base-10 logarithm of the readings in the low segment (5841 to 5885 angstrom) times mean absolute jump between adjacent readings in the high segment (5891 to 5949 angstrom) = 3.9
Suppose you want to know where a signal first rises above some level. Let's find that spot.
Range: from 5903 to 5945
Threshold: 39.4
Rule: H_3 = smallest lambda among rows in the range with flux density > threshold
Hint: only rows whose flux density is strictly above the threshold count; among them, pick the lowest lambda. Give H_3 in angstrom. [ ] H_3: 5916 angstrom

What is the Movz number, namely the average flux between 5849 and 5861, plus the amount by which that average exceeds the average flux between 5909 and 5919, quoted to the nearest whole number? 40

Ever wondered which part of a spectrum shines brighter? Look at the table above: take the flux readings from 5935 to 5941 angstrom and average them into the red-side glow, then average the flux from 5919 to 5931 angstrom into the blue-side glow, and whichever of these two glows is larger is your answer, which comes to 41.2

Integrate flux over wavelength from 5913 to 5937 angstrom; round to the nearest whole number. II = 932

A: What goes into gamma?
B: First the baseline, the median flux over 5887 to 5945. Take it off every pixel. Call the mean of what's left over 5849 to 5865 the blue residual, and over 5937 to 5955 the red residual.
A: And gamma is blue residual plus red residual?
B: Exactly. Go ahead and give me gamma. 5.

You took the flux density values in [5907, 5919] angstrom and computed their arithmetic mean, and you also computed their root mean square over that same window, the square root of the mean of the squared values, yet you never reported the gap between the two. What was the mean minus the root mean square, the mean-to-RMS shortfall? -0.02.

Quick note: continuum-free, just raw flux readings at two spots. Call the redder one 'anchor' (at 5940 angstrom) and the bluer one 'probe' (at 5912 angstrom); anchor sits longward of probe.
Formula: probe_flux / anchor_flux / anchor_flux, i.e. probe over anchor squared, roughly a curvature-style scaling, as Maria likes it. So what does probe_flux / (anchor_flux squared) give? 0.0233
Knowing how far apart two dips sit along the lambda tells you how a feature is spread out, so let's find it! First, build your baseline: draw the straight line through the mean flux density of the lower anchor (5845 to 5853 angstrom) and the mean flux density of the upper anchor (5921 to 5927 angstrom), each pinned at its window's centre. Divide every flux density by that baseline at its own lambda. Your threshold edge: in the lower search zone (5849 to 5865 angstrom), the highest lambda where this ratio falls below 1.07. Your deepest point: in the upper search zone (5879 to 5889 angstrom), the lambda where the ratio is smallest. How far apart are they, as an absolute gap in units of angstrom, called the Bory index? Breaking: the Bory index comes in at 24 angstrom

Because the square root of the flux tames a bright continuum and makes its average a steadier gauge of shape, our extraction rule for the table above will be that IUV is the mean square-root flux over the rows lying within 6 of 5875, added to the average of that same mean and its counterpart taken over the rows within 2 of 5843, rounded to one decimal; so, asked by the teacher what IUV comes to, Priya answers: 12.7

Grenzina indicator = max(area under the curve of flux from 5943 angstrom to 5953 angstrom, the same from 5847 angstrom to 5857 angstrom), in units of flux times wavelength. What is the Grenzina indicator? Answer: 421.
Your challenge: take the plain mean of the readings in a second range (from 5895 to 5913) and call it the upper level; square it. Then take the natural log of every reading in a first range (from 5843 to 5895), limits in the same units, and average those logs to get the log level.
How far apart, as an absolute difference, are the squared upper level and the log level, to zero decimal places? 940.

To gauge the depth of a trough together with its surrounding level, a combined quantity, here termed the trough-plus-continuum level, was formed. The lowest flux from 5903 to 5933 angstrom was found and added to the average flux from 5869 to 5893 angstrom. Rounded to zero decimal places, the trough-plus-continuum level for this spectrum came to 65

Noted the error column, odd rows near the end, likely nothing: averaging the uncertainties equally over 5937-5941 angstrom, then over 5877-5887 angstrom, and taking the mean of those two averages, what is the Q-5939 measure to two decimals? 2.04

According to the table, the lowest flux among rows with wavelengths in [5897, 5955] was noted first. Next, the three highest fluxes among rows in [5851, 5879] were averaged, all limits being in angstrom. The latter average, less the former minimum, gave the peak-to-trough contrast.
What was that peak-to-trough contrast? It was 22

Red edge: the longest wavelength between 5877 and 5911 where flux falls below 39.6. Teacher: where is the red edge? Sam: 5910 angstrom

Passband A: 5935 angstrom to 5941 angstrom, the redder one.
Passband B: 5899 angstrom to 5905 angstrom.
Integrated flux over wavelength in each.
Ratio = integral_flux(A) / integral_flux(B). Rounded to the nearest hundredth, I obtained 1.32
